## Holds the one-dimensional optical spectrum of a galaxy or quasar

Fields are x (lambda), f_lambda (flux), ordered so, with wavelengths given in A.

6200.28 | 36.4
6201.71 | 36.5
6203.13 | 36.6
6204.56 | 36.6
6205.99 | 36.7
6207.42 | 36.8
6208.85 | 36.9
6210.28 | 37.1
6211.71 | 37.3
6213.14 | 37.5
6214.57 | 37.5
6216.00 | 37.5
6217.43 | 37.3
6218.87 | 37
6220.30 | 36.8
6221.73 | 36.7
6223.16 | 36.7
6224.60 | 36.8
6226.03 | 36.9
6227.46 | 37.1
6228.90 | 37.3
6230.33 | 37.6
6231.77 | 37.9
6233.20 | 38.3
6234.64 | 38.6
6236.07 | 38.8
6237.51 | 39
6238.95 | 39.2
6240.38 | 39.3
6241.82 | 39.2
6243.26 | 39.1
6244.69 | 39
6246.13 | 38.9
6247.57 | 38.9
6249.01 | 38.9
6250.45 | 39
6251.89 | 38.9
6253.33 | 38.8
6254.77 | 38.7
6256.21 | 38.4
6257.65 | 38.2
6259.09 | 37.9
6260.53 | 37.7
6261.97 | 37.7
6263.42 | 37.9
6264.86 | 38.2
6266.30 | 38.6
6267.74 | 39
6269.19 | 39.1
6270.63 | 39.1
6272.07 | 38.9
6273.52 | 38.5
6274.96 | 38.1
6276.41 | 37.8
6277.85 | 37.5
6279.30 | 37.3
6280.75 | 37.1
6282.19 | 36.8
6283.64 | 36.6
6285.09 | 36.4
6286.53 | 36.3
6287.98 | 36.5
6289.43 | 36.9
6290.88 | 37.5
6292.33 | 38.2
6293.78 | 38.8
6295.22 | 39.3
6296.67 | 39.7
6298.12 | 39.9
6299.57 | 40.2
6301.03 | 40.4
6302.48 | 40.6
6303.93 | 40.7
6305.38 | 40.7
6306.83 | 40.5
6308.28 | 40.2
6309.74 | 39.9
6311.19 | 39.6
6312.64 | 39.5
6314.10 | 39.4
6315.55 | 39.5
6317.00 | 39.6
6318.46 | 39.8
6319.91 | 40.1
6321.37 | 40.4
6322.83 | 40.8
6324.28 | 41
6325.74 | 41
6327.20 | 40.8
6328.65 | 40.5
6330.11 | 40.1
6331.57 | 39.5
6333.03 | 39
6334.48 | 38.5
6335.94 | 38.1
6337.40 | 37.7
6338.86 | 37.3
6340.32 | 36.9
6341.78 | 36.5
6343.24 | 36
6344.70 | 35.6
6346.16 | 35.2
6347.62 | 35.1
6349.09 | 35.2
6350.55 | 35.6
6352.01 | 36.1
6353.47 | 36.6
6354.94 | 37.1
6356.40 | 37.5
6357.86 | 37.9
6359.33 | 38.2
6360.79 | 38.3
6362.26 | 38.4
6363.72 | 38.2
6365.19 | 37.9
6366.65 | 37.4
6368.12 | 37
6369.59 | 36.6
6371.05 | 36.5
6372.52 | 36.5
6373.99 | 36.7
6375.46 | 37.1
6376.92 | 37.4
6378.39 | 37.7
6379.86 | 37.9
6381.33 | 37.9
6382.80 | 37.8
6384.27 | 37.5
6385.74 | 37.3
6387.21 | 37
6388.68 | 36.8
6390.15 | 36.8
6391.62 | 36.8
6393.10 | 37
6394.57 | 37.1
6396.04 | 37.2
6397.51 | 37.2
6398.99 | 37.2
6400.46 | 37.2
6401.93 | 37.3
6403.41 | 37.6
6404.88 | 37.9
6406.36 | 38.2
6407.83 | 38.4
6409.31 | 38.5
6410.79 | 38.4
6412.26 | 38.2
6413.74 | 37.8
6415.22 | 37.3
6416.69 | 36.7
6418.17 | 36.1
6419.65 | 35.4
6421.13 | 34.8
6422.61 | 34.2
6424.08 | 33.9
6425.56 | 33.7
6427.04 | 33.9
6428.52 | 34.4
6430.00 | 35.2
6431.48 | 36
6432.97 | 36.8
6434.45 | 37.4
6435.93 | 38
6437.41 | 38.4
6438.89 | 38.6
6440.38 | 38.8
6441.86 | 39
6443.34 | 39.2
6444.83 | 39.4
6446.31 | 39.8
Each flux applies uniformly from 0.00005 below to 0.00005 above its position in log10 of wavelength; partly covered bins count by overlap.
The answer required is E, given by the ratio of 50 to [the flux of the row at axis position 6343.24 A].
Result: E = 1.39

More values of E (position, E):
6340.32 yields 1.36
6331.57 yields 1.27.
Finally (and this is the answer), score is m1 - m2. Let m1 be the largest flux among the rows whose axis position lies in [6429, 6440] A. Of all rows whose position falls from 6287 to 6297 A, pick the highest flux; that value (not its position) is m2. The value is -1.1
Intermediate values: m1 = 38.6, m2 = 39.7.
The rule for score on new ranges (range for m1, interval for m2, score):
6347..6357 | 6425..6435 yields 0.1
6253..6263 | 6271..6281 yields -0.1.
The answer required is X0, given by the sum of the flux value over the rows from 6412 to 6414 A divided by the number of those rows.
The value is 38.0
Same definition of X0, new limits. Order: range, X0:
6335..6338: 37.9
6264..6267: 38.4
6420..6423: 34.5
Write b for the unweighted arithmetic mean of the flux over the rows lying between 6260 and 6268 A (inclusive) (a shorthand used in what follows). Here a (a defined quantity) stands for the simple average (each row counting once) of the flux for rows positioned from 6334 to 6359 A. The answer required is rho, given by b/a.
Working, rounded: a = 36.6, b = 38.2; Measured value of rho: 1.04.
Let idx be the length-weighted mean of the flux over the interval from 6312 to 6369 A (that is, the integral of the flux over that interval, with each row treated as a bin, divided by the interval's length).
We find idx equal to 38.2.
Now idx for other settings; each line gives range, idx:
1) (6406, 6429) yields 36.2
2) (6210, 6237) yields 37.4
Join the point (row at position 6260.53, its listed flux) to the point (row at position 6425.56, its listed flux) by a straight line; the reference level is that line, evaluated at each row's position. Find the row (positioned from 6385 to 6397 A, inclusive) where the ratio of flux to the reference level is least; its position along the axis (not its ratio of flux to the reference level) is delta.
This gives 6388.68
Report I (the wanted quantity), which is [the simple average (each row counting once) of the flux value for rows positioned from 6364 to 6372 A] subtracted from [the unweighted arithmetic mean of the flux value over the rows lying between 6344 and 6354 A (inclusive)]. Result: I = -1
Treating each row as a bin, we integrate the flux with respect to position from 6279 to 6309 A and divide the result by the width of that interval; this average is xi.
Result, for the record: 38.6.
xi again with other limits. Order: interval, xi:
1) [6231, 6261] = 38.7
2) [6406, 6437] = 36.3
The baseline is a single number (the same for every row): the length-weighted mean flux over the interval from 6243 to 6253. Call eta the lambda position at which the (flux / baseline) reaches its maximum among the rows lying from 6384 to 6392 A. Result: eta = 6384.27 A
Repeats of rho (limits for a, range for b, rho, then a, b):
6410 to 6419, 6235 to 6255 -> 1.04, 37.4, 39.0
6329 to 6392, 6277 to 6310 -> 1.04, 37.2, 38.6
